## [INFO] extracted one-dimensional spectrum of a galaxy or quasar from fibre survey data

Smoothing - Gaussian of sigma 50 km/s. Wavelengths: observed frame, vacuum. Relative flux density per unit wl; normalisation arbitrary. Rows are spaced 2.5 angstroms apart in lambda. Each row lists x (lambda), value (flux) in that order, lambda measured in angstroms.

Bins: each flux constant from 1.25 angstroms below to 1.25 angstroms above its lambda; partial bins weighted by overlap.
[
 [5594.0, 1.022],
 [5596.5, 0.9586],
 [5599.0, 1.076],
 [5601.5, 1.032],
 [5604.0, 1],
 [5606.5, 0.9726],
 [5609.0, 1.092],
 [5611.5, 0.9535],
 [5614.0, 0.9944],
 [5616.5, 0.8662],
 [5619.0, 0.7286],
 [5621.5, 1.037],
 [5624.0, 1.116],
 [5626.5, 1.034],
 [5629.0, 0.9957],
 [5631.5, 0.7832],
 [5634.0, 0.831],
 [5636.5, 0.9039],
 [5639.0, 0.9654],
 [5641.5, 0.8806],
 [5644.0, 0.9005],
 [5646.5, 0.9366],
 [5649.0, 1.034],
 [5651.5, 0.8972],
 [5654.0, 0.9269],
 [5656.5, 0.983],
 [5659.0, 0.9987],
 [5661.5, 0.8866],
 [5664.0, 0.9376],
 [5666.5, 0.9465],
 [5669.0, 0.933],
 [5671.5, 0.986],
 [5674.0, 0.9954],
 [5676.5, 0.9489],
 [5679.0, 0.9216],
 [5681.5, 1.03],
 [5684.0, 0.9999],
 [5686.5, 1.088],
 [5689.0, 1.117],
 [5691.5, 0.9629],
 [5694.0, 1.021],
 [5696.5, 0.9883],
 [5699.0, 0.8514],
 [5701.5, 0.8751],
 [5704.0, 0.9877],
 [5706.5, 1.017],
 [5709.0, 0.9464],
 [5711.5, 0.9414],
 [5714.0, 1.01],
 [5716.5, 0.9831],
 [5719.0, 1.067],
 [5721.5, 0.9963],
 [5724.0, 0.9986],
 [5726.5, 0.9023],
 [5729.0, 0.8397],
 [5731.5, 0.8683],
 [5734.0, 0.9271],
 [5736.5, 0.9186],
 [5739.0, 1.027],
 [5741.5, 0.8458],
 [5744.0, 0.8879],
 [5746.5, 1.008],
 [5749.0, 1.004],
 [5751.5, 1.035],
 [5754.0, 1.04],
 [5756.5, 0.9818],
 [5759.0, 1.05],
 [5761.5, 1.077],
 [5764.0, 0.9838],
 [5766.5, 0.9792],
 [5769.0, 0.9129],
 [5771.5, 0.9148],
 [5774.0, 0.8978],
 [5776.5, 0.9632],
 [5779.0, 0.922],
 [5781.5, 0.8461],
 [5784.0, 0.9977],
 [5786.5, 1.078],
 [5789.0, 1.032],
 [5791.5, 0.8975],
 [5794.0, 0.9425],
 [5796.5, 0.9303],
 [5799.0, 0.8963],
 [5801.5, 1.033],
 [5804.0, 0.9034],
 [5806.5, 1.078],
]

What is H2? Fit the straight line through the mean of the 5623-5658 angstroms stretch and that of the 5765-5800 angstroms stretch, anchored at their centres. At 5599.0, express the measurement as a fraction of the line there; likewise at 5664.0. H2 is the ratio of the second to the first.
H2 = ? 0.87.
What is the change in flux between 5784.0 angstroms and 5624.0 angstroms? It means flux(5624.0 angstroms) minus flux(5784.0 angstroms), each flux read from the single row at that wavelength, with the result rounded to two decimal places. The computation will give 0.12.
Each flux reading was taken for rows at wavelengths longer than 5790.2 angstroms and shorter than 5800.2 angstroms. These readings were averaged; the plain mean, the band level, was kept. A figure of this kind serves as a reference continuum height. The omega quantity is 0.92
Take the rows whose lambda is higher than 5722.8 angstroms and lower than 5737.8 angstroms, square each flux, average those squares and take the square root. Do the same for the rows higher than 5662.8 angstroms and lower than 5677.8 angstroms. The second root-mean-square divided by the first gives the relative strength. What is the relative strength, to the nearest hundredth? 1.05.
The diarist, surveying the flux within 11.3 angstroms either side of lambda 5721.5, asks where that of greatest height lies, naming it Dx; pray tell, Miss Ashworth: 5719.0 angstroms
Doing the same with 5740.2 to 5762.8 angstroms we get 5761.5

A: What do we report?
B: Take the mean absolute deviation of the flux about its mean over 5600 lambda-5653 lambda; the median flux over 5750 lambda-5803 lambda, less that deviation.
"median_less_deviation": 0.901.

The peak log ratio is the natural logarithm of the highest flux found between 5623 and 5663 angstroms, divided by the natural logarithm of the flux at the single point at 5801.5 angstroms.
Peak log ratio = 3.4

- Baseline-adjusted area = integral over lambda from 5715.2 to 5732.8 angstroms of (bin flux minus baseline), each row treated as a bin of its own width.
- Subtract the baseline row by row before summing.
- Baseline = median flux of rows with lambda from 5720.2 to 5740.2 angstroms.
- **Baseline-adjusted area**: 0.49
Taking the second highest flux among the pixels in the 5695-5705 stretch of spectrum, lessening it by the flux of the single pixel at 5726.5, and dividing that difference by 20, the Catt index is 0.0043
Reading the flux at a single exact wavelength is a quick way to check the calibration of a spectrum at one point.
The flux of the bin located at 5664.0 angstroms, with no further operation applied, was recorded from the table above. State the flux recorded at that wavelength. 0.9376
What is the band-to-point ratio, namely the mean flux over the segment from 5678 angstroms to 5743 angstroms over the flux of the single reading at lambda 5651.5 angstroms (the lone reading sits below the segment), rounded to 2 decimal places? 1.08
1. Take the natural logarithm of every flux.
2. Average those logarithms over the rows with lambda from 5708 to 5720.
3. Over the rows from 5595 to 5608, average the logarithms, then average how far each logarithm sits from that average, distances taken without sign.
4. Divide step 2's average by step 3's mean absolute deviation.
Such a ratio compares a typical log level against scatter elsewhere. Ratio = -0.3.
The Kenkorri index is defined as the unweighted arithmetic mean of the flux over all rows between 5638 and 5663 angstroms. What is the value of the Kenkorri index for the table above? 0.94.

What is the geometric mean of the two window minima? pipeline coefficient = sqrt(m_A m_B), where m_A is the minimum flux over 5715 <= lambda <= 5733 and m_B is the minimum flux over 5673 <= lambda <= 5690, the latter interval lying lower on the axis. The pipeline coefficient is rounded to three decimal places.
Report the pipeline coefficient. 0.880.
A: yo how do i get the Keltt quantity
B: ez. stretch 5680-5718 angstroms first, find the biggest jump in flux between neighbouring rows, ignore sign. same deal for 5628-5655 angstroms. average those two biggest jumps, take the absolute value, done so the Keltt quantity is 0.18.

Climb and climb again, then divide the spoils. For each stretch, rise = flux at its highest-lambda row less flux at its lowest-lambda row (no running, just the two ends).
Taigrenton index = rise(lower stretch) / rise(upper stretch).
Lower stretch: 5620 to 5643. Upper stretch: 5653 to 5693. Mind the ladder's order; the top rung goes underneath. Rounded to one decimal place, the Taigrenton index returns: -4.3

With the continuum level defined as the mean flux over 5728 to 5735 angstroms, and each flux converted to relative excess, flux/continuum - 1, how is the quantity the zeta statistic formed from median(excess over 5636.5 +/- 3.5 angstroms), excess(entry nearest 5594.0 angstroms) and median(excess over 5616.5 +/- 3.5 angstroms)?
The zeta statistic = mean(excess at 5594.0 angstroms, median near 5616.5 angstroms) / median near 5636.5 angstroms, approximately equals 2.6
